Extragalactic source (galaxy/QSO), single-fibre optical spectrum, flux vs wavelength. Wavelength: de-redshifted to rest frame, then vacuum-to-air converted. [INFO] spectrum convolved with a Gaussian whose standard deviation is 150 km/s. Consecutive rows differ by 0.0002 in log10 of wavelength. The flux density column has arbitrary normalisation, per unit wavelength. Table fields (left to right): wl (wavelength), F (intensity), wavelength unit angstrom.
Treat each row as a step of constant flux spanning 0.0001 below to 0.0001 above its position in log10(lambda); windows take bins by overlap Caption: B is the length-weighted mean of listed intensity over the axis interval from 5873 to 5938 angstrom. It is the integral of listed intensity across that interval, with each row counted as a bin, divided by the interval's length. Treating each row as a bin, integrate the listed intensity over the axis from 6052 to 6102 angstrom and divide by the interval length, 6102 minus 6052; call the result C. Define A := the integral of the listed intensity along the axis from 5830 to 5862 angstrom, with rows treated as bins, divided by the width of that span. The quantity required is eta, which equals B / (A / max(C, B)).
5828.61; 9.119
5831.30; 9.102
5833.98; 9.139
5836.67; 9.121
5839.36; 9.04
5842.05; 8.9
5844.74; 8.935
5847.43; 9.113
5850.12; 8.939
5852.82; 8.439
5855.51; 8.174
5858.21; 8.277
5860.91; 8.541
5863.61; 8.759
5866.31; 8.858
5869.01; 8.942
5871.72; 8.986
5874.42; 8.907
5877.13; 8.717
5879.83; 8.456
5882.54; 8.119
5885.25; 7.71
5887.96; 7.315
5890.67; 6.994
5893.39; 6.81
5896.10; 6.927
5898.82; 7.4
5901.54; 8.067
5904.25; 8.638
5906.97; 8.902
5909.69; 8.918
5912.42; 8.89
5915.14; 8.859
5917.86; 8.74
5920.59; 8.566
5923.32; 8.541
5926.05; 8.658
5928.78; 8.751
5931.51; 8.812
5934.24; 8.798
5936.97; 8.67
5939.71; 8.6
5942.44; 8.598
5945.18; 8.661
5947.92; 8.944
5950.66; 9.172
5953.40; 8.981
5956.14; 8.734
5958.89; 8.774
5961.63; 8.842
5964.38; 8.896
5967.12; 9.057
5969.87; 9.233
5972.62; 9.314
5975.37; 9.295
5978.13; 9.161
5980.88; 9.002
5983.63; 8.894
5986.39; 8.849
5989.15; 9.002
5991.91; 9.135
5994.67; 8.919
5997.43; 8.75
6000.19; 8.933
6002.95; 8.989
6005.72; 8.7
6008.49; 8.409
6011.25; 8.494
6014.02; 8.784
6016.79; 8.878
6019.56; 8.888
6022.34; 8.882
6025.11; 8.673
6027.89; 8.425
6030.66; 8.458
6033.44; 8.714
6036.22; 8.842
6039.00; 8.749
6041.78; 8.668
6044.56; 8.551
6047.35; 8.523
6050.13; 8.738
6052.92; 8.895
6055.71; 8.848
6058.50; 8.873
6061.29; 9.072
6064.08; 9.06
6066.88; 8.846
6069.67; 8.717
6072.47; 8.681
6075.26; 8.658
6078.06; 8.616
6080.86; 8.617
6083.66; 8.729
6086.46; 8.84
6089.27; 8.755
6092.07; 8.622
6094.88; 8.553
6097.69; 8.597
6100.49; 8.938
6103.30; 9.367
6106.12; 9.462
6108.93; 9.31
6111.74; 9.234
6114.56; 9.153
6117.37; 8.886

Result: 8.26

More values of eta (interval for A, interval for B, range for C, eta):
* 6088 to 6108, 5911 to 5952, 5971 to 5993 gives 8.92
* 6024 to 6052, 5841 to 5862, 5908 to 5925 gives 8.78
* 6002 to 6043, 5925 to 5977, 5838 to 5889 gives 9.08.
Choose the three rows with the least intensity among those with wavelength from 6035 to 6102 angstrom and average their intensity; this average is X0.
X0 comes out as 8.54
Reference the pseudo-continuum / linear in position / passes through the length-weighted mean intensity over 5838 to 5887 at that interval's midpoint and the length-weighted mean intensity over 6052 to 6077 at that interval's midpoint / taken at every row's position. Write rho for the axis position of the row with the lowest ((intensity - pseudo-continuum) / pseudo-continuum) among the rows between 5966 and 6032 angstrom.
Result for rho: 6027.89 angstrom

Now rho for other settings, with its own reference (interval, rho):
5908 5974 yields 5923.32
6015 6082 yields 6027.89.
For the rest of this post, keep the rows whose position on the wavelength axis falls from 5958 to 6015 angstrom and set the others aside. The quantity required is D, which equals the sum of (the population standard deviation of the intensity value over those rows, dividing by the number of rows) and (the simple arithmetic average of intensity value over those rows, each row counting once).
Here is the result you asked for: 9.15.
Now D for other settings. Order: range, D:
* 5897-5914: 9.03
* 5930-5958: 8.97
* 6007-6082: 8.90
